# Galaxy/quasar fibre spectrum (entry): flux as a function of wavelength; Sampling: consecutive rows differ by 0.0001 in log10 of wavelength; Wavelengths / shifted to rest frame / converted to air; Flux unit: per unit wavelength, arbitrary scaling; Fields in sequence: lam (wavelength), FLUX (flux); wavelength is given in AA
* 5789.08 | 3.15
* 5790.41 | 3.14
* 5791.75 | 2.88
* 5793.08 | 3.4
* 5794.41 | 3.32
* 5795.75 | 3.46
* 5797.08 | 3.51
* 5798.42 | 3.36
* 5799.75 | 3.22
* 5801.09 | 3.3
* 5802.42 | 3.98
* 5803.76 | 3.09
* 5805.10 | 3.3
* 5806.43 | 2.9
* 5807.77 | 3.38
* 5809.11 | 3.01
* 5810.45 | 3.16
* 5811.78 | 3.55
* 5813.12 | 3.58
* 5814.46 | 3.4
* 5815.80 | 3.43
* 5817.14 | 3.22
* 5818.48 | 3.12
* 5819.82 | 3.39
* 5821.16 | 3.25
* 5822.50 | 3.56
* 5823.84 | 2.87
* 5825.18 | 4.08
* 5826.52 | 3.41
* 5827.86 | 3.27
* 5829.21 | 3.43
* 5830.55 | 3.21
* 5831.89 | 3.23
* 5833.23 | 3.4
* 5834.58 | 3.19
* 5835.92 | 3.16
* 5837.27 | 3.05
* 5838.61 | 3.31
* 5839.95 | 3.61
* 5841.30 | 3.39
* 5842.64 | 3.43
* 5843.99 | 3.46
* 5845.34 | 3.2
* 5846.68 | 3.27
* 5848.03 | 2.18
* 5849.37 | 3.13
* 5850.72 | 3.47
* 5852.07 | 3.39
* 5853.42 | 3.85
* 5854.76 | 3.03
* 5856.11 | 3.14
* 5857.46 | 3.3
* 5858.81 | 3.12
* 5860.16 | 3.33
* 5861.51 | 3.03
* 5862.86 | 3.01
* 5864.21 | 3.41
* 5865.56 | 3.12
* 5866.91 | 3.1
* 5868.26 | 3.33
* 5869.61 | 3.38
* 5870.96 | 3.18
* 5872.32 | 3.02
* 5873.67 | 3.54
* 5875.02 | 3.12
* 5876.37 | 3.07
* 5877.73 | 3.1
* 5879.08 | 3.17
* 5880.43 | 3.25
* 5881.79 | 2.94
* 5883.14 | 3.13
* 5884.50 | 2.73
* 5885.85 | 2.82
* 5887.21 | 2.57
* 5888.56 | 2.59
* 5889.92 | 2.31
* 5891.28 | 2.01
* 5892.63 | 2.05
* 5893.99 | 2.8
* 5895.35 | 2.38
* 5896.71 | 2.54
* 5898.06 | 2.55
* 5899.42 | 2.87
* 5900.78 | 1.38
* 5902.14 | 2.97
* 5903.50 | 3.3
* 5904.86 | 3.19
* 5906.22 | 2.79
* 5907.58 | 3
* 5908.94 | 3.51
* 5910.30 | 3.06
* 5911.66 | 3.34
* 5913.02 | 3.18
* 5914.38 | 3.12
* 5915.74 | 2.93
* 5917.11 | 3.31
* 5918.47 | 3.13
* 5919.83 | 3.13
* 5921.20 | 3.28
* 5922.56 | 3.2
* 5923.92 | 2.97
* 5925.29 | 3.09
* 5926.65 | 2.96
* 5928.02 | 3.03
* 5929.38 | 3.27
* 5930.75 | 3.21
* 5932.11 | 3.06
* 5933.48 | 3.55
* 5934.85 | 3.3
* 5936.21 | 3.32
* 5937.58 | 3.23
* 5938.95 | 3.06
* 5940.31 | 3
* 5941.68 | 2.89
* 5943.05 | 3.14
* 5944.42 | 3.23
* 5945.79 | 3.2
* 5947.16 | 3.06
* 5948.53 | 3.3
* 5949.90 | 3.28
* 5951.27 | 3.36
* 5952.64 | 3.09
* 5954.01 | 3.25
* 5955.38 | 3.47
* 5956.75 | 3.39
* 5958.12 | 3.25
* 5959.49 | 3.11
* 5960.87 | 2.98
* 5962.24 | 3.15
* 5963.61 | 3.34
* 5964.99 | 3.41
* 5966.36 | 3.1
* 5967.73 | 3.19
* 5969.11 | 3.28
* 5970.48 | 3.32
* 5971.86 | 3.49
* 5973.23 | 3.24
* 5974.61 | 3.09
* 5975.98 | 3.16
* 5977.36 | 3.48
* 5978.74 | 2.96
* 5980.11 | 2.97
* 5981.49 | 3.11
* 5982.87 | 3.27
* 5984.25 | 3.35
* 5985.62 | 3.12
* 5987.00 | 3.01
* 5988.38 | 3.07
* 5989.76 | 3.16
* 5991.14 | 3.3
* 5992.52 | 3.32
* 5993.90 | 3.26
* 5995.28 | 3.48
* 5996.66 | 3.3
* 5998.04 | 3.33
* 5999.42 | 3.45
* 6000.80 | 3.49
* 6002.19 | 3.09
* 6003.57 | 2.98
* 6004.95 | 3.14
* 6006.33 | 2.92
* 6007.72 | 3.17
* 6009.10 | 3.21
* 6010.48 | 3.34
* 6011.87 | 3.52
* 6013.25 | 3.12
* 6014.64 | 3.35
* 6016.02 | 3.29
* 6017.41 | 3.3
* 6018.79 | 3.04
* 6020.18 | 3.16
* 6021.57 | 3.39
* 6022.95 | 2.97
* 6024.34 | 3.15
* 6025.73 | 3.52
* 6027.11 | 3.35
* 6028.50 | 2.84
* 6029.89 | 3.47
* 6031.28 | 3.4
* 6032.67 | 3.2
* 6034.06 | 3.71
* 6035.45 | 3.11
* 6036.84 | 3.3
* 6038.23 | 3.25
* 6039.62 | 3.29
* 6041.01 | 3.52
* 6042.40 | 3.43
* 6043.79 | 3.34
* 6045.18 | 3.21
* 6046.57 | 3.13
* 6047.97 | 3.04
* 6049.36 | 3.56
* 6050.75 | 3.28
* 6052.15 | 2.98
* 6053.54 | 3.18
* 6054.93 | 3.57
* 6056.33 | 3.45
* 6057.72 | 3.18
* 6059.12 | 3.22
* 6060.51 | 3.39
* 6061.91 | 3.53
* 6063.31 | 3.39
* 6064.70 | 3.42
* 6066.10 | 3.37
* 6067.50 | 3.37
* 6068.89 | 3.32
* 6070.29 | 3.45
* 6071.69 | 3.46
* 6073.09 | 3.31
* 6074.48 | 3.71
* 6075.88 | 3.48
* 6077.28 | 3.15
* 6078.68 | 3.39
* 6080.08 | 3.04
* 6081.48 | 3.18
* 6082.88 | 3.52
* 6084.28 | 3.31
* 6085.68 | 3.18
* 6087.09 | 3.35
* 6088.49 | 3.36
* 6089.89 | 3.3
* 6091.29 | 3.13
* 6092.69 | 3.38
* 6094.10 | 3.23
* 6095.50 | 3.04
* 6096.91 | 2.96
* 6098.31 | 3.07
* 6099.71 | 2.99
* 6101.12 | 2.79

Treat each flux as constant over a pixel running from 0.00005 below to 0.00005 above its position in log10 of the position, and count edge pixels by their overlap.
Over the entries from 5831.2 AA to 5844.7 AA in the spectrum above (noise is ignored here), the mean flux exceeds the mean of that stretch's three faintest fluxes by 0.19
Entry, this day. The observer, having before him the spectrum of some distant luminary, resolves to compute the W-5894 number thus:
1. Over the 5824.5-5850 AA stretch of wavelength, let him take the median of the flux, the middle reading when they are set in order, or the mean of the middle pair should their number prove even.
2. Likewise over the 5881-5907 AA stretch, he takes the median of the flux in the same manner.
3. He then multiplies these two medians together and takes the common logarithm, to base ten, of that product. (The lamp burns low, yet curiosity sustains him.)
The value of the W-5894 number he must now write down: 0.95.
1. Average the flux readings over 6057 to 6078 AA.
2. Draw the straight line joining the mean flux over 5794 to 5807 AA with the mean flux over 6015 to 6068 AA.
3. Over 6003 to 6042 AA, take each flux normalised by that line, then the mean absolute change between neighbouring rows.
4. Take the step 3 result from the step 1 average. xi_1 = 3.31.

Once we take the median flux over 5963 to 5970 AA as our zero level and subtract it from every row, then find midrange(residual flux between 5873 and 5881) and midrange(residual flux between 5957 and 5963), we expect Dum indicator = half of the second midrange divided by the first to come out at -3.3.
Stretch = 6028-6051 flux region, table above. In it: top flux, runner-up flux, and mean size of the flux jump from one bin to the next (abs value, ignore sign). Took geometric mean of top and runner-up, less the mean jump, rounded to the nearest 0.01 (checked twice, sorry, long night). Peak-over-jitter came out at 3.40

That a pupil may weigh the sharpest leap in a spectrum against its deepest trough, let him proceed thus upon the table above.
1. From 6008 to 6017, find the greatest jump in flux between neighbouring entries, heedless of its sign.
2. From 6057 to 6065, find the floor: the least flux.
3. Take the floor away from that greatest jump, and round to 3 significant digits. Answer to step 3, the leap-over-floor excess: -2.78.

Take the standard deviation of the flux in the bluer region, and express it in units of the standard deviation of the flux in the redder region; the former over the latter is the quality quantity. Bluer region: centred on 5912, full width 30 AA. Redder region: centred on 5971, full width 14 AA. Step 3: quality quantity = 2.9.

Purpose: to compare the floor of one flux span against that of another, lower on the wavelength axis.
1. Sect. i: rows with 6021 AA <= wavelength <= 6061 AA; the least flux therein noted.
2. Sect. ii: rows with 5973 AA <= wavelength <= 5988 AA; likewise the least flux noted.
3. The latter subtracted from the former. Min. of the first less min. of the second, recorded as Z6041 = -0.12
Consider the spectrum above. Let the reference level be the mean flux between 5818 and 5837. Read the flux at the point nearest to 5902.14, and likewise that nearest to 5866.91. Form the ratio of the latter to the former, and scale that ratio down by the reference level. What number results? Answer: 0.31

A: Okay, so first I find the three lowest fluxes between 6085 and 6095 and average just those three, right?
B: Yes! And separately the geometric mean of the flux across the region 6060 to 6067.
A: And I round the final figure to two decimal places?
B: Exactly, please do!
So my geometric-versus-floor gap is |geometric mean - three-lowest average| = 0.24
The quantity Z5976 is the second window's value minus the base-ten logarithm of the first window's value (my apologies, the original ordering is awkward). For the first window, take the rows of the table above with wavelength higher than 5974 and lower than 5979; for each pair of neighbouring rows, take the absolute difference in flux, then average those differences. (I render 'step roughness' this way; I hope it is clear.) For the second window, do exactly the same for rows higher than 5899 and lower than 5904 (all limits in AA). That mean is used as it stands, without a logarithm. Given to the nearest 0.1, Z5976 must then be 1.7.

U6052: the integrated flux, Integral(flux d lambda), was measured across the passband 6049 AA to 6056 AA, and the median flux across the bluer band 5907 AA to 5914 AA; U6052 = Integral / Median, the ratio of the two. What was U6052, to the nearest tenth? 7.3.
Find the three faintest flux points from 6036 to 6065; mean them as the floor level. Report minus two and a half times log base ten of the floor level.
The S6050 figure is -1.21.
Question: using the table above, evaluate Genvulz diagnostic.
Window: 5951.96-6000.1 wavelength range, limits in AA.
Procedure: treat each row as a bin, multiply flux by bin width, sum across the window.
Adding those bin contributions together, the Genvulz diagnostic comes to 156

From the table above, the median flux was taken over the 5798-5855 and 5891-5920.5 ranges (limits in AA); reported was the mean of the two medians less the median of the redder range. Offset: 0.16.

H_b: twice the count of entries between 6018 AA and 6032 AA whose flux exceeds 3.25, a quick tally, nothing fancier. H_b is 10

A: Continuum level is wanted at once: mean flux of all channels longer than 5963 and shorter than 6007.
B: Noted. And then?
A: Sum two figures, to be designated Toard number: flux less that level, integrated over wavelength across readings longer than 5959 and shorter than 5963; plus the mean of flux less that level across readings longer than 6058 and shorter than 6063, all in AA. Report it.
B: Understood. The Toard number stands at -0.4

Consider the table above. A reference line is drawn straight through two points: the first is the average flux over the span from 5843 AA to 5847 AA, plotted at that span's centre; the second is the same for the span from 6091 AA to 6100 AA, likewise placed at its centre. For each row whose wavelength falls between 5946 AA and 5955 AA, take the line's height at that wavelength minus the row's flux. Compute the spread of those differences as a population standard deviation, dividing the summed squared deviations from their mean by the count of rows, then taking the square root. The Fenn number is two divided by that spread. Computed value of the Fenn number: 18.1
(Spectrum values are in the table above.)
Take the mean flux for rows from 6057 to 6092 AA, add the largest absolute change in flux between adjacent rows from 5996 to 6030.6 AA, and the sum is 3.97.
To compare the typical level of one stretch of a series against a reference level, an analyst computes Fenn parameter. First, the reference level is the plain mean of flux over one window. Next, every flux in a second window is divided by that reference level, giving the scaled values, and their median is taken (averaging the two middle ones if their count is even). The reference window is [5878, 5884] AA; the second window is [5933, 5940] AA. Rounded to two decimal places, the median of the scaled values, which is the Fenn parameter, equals 1.06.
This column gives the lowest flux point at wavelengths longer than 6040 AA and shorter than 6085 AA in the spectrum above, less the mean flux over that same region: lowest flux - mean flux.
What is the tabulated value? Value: -0.36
